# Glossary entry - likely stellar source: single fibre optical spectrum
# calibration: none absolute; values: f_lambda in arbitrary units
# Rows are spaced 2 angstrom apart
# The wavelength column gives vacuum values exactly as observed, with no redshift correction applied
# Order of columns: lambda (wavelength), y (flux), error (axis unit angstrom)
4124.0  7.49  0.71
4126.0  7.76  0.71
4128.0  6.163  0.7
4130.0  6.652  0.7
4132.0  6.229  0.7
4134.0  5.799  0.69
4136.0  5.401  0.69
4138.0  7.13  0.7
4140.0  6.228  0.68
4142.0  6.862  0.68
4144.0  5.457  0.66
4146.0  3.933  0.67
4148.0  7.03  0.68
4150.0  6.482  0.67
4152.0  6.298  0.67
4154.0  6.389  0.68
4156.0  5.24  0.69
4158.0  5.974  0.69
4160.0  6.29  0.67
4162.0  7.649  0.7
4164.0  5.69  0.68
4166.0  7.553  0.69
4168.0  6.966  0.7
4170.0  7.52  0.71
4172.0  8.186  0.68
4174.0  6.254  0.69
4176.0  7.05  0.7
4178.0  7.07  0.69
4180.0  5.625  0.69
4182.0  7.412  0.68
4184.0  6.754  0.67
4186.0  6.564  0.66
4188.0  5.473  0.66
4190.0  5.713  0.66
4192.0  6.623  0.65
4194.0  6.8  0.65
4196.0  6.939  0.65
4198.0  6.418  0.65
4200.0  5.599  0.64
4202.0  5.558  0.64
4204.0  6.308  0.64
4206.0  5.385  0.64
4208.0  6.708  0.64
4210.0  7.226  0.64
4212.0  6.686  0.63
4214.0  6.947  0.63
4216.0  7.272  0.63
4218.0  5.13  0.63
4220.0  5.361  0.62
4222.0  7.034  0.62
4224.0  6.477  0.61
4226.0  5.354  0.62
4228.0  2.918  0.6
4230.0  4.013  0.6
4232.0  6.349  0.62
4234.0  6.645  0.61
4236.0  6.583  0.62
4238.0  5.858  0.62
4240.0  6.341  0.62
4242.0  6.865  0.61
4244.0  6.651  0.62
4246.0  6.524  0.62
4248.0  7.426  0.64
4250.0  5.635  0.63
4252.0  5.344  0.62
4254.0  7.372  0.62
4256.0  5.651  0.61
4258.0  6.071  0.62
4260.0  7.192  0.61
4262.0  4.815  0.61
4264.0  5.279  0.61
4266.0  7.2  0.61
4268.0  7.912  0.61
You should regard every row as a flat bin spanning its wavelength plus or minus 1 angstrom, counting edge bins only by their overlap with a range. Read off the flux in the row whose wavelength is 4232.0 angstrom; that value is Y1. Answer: 6.349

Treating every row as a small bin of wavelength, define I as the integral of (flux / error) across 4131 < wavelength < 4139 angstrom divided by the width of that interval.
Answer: 8.8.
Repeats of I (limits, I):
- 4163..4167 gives 9.7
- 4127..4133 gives 9.1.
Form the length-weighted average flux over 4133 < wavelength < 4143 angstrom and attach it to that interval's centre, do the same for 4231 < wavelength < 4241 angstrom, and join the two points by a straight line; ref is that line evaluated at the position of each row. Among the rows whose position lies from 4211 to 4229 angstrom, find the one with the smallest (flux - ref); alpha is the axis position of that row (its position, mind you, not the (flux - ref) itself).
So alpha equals 4228.0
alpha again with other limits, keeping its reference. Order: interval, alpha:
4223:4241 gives 4228.0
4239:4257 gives 4252.0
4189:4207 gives 4206.0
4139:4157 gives 4146.0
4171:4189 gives 4188.0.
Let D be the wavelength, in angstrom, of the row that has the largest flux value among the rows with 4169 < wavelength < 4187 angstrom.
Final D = 4172.0 angstrom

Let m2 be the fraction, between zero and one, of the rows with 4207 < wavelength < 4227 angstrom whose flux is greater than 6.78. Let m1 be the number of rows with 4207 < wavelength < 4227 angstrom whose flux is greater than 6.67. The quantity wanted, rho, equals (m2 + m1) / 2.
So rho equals 3.2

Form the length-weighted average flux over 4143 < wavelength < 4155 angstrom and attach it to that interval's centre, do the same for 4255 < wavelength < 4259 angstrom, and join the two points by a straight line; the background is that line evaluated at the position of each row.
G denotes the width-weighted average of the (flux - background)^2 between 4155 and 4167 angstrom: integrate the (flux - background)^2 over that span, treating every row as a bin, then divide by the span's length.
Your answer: 1.05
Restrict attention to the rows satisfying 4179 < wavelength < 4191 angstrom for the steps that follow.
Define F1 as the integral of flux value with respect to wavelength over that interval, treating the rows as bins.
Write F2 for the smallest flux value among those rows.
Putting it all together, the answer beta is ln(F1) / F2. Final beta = 0.79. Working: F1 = 75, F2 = 5.473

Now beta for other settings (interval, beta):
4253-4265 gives 0.89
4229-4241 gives 1.06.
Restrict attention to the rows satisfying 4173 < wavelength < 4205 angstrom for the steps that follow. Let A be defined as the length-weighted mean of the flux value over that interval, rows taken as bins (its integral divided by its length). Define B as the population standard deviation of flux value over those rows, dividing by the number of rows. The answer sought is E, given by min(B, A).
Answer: 0.61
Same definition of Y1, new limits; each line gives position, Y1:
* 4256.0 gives 5.651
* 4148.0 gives 7.03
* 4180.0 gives 5.625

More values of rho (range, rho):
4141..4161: 1.1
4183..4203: 1.6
